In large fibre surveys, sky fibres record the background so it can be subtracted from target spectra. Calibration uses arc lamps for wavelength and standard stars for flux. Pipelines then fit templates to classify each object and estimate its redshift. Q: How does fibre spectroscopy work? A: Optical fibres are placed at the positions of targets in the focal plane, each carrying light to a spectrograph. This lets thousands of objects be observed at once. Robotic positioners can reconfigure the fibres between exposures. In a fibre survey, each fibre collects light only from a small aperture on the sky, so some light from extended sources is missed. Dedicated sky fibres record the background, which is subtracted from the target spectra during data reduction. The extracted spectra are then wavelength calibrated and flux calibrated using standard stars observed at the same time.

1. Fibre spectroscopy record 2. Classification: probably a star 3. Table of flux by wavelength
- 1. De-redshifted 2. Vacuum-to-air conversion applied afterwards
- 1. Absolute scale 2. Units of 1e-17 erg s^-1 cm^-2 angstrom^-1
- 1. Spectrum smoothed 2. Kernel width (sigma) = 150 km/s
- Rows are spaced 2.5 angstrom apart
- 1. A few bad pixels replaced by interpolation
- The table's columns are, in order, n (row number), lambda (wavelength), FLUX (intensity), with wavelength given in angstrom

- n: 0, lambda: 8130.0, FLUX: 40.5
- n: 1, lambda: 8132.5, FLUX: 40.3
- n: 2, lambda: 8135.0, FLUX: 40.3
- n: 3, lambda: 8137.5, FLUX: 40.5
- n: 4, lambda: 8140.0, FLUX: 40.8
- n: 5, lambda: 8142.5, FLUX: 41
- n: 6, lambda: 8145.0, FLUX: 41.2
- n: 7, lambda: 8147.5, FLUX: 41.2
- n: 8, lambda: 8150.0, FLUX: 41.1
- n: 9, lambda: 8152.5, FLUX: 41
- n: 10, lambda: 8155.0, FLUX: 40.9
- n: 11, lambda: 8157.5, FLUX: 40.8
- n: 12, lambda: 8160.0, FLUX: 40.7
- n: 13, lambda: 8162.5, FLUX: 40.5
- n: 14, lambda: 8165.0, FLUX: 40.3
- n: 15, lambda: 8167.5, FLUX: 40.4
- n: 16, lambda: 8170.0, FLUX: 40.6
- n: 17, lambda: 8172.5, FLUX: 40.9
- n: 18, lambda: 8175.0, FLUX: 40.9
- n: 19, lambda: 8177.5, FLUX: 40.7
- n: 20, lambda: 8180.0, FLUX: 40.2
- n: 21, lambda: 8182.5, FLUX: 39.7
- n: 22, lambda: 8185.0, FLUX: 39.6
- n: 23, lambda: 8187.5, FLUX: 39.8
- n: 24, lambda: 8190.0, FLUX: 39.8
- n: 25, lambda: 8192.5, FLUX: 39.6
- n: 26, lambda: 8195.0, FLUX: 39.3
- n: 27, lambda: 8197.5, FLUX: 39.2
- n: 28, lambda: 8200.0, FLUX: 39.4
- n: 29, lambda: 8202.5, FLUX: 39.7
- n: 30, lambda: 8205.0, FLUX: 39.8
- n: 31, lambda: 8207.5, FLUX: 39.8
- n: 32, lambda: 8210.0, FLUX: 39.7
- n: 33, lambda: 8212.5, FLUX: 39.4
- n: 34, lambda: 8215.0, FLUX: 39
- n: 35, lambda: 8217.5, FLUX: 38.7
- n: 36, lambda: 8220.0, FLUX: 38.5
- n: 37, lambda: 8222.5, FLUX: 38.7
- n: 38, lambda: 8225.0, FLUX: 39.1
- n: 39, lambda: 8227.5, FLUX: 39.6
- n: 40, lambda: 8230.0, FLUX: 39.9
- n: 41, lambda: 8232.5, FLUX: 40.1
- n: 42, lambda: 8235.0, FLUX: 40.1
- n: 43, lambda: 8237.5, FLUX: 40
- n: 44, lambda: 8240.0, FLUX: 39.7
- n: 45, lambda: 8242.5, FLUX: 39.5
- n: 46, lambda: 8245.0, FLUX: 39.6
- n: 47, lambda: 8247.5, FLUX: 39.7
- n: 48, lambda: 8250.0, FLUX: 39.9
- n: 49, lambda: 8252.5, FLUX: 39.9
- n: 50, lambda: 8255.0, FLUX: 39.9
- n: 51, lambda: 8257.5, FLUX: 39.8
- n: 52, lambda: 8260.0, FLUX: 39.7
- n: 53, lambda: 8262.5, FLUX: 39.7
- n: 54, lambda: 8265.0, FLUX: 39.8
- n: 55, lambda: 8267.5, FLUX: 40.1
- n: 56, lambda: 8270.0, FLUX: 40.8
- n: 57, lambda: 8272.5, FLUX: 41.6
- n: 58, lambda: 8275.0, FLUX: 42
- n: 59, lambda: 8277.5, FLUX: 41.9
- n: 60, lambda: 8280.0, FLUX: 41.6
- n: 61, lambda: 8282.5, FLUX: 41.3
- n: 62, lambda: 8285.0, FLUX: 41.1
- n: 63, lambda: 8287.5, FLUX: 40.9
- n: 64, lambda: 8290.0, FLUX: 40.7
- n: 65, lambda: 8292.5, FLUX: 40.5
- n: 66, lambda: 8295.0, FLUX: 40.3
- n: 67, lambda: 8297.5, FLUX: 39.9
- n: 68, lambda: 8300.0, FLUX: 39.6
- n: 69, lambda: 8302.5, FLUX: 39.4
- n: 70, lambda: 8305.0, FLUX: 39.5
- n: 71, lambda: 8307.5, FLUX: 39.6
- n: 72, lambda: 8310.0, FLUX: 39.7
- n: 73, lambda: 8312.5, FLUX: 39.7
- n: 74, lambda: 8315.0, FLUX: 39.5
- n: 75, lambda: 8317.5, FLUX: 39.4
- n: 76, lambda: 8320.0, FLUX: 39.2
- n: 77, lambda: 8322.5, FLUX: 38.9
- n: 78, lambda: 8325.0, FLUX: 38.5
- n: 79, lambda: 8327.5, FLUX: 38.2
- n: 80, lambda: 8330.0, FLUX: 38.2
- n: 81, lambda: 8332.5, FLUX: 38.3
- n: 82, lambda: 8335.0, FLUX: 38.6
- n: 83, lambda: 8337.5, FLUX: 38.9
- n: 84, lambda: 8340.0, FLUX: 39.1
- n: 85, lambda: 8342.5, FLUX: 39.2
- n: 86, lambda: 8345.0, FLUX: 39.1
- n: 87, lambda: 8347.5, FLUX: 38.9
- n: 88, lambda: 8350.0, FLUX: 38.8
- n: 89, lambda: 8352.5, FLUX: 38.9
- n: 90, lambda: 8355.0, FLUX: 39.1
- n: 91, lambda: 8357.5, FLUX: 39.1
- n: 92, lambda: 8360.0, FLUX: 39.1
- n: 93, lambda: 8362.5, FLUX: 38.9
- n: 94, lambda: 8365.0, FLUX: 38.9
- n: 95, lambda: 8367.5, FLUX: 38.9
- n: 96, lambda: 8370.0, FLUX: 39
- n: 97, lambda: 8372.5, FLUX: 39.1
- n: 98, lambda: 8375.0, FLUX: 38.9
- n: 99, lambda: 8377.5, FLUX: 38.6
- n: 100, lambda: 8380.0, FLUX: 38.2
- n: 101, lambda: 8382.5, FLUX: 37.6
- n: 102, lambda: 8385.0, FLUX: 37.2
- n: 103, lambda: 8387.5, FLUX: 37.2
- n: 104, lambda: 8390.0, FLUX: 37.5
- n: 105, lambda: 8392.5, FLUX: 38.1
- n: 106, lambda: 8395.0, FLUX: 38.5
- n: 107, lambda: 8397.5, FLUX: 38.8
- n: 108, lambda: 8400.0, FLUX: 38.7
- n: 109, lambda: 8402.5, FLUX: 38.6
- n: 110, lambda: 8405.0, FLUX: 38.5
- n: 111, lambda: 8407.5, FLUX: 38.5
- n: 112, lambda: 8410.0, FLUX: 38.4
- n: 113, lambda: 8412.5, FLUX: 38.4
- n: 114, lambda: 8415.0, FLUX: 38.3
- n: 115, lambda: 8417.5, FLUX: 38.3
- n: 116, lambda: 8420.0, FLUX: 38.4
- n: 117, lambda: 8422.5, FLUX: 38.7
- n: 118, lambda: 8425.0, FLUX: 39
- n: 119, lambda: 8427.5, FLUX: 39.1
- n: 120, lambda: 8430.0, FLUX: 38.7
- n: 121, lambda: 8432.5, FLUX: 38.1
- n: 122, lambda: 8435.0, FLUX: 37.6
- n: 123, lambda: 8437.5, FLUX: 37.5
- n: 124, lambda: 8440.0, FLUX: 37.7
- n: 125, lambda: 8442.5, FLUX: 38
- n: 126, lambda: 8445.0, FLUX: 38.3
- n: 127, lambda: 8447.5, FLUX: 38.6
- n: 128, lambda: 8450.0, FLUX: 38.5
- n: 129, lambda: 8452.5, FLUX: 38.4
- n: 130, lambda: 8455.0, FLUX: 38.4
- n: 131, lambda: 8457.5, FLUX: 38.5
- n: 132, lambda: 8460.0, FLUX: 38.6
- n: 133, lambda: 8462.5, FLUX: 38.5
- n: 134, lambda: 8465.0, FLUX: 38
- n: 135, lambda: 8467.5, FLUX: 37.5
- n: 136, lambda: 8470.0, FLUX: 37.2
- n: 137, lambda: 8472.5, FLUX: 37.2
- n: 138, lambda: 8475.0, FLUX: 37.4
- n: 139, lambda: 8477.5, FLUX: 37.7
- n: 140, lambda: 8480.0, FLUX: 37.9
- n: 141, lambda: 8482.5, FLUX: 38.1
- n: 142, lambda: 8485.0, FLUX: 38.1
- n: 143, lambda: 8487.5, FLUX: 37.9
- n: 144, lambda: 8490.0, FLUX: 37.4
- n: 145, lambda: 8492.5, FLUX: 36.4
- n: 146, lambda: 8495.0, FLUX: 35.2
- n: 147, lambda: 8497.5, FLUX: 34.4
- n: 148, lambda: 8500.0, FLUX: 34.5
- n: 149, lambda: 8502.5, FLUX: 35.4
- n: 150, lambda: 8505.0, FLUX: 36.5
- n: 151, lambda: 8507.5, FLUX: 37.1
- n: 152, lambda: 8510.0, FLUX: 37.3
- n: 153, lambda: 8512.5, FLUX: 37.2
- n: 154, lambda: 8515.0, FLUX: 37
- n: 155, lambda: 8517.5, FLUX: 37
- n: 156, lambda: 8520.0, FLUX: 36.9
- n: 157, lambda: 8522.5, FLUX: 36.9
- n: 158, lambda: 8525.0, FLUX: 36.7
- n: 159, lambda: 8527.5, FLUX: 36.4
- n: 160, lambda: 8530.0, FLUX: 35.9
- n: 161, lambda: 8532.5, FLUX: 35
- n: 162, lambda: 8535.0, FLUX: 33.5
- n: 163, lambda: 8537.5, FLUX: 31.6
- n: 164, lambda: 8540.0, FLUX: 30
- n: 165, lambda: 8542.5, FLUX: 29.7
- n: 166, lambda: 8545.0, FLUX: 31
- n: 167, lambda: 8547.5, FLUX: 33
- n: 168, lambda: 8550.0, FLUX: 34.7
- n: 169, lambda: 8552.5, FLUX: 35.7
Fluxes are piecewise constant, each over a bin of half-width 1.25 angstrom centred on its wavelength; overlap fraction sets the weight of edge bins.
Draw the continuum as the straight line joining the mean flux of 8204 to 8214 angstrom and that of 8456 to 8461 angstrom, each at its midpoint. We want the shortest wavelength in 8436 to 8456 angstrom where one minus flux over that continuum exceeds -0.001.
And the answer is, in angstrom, 8437.5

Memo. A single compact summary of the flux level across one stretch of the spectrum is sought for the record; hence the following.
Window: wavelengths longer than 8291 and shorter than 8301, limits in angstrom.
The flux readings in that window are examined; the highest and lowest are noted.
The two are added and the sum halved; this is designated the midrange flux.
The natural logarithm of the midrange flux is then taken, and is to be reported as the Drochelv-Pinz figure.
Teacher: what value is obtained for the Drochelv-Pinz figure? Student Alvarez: 3.69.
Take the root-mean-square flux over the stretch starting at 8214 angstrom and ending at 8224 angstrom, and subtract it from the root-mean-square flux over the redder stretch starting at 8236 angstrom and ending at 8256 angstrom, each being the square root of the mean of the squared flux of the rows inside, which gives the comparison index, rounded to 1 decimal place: 1.0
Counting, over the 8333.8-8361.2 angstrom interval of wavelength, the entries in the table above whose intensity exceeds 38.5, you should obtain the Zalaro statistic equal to 11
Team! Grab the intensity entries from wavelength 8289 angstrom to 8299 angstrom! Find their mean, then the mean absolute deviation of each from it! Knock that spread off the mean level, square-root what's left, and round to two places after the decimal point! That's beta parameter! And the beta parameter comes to 6.33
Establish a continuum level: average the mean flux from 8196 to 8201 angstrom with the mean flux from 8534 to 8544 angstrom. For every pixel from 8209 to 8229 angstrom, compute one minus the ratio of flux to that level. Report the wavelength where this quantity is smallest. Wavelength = 8210.0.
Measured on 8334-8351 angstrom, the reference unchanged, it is 8342.5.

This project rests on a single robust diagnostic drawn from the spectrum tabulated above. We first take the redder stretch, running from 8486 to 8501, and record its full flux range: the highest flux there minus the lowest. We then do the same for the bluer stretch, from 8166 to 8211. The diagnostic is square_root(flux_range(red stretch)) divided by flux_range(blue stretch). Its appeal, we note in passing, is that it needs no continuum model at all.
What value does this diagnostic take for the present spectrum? 1.1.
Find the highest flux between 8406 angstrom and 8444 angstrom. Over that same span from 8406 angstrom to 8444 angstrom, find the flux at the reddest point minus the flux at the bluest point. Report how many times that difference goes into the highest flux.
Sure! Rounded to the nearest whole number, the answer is -78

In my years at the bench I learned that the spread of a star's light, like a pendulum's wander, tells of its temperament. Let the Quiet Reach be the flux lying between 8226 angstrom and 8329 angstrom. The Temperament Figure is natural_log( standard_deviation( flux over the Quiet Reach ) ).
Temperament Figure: -0.2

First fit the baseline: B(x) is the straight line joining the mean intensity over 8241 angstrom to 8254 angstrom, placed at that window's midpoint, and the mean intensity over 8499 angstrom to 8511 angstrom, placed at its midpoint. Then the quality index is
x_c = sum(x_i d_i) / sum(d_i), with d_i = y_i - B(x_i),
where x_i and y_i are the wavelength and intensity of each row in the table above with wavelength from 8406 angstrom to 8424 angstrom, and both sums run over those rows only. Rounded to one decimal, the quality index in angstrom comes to 8415.5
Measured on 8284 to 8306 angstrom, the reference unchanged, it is 8292.2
